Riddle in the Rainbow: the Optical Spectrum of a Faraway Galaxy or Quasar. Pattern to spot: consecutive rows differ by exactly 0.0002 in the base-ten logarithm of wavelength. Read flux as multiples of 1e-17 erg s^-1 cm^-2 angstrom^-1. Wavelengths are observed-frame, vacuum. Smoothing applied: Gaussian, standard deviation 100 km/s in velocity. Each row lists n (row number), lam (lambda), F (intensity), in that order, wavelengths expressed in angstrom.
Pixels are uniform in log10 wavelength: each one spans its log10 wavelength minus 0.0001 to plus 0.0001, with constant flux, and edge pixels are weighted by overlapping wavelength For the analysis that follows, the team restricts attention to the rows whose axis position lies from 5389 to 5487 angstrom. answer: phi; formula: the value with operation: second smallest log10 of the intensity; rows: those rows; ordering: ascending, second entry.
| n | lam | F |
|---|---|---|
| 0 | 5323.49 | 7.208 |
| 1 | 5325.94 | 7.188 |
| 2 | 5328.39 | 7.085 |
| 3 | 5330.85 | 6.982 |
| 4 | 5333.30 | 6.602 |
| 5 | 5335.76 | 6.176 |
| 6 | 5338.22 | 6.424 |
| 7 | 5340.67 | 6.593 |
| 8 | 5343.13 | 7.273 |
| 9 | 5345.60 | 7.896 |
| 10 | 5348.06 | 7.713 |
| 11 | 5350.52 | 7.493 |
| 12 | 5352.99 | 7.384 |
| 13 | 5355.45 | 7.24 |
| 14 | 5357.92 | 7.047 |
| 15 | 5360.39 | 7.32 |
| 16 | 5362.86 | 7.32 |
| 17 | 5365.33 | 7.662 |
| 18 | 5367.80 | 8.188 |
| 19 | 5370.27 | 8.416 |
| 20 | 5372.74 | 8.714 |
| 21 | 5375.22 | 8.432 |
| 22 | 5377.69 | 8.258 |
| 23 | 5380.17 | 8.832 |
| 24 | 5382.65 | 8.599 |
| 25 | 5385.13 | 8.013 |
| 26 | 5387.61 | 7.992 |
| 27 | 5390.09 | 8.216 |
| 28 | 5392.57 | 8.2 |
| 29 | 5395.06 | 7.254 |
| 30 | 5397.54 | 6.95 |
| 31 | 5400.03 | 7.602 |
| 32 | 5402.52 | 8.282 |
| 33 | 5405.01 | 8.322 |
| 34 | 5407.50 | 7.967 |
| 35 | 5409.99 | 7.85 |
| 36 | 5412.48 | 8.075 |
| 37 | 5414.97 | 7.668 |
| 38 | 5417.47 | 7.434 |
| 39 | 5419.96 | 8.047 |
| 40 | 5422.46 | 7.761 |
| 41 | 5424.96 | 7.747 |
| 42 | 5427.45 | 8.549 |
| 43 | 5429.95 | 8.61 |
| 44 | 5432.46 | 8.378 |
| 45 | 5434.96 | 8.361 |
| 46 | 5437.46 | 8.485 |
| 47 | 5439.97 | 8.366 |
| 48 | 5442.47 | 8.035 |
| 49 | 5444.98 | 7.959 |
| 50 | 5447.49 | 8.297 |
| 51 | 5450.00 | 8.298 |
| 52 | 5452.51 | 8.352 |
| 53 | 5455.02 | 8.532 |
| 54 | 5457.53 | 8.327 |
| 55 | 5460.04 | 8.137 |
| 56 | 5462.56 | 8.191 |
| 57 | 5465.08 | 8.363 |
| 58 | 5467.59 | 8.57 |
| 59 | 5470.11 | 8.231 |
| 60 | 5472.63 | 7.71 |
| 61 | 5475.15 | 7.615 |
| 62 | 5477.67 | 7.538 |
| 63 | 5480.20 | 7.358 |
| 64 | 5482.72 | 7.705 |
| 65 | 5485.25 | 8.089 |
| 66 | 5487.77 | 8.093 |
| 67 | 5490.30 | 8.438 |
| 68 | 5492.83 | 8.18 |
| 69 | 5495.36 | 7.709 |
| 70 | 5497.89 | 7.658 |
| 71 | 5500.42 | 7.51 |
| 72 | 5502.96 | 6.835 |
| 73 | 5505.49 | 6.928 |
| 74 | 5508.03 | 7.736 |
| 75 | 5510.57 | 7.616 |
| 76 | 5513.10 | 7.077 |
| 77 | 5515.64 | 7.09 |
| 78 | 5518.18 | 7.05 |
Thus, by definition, 0.86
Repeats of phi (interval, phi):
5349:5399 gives 0.85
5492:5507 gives 0.84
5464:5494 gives 0.88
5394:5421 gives 0.86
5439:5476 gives 0.89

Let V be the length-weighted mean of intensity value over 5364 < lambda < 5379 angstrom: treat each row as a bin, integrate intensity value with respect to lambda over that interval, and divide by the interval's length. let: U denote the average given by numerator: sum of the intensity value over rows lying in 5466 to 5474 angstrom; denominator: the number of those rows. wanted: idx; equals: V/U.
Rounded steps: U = 8.17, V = 8.28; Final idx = 1.01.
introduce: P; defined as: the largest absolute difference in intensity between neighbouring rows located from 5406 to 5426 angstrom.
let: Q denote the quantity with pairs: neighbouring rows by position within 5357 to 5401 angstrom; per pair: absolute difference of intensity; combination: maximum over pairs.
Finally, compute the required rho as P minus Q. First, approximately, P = 0.61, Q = 0.95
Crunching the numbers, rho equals -0.3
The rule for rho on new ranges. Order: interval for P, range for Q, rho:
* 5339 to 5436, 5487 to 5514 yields 0.1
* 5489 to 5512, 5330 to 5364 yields 0.1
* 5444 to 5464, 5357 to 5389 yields -0.2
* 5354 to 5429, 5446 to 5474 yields 0.4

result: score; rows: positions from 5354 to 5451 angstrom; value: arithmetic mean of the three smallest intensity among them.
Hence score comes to 7.1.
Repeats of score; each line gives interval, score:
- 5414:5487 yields 7.4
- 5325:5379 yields 6.4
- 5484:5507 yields 7.1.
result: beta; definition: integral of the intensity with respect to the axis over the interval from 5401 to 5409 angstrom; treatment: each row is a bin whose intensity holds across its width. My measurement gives 65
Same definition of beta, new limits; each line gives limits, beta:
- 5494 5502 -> 61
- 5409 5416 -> 55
